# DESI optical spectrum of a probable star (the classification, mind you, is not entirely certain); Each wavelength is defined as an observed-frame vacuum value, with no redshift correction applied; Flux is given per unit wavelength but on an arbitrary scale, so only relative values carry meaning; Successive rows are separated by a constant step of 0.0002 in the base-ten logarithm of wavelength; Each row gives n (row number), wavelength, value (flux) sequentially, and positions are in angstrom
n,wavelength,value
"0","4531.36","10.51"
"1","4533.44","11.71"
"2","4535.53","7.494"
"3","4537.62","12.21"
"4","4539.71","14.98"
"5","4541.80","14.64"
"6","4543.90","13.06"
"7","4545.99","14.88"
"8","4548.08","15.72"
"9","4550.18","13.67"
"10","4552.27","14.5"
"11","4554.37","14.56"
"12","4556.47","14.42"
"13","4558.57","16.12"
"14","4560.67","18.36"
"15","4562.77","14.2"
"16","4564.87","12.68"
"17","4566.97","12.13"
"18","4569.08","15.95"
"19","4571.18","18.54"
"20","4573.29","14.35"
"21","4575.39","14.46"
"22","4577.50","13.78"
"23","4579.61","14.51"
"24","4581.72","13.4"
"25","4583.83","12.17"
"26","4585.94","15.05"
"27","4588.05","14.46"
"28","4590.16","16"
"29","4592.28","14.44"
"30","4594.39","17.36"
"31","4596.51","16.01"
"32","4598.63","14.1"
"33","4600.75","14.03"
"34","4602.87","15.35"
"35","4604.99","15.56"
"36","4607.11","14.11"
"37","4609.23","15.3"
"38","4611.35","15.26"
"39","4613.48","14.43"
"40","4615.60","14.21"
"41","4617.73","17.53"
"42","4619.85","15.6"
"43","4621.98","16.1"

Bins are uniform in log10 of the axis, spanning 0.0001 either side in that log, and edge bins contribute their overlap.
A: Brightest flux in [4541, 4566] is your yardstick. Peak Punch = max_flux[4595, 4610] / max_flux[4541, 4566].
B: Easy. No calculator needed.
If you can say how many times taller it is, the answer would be 0.87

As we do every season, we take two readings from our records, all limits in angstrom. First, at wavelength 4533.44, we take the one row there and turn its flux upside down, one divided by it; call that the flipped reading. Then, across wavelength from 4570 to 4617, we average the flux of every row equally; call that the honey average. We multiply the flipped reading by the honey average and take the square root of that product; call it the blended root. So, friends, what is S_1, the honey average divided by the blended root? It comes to 13.2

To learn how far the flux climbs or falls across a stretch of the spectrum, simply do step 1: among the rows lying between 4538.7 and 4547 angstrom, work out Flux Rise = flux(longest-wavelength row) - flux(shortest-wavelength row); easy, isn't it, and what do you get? -0.1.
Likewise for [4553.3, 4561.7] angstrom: 3.8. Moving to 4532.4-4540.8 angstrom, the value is 3.3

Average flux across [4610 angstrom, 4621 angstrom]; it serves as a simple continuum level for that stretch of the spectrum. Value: 15.4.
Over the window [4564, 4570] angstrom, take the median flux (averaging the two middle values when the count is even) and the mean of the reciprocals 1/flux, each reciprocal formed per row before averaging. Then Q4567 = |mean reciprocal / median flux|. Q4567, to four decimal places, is 0.0059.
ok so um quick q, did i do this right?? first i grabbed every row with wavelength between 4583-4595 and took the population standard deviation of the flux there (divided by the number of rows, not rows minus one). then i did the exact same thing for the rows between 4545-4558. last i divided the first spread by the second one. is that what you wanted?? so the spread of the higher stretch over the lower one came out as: 2.60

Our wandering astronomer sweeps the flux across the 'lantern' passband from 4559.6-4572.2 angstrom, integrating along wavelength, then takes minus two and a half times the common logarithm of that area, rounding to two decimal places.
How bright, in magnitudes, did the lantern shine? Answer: -5.71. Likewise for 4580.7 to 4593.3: -5.64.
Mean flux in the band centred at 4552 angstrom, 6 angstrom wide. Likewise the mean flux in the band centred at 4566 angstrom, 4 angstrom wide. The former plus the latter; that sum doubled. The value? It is 53.3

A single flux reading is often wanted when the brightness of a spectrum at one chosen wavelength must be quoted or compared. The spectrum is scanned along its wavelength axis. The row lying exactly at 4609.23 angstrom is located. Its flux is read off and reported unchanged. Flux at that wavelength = 15.3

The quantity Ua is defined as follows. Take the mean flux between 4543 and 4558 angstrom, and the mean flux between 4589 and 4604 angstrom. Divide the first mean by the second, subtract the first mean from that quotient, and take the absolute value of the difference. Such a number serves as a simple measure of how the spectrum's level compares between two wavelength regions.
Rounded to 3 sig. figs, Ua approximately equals 13.5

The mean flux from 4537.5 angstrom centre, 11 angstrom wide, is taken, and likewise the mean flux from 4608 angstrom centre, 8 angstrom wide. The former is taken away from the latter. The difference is 2.9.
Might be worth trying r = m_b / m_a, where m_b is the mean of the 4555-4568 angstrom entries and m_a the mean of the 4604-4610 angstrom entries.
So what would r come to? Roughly 0.98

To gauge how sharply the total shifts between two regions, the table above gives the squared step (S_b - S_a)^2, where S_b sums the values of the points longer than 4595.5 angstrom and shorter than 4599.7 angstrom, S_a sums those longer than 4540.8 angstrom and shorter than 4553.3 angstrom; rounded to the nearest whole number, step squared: 3176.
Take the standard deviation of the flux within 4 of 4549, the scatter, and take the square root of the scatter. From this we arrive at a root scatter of 0.9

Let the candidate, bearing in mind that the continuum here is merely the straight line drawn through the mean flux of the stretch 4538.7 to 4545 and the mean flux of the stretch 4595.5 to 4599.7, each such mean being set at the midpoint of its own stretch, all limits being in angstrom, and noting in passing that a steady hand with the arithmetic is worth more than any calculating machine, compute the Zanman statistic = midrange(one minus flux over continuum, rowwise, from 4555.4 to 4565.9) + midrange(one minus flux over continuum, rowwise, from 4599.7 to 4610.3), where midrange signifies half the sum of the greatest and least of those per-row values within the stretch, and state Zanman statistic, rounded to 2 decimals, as -0.05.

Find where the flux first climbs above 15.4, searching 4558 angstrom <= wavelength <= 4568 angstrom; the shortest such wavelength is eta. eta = 4558.57 angstrom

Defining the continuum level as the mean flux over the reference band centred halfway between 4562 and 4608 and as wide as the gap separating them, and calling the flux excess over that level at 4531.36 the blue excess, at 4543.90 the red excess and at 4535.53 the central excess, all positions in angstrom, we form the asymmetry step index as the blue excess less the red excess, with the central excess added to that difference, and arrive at -10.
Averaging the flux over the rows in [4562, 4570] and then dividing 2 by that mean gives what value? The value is 0.146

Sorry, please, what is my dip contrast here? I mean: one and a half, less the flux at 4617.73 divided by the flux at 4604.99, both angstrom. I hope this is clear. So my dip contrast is 0.37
